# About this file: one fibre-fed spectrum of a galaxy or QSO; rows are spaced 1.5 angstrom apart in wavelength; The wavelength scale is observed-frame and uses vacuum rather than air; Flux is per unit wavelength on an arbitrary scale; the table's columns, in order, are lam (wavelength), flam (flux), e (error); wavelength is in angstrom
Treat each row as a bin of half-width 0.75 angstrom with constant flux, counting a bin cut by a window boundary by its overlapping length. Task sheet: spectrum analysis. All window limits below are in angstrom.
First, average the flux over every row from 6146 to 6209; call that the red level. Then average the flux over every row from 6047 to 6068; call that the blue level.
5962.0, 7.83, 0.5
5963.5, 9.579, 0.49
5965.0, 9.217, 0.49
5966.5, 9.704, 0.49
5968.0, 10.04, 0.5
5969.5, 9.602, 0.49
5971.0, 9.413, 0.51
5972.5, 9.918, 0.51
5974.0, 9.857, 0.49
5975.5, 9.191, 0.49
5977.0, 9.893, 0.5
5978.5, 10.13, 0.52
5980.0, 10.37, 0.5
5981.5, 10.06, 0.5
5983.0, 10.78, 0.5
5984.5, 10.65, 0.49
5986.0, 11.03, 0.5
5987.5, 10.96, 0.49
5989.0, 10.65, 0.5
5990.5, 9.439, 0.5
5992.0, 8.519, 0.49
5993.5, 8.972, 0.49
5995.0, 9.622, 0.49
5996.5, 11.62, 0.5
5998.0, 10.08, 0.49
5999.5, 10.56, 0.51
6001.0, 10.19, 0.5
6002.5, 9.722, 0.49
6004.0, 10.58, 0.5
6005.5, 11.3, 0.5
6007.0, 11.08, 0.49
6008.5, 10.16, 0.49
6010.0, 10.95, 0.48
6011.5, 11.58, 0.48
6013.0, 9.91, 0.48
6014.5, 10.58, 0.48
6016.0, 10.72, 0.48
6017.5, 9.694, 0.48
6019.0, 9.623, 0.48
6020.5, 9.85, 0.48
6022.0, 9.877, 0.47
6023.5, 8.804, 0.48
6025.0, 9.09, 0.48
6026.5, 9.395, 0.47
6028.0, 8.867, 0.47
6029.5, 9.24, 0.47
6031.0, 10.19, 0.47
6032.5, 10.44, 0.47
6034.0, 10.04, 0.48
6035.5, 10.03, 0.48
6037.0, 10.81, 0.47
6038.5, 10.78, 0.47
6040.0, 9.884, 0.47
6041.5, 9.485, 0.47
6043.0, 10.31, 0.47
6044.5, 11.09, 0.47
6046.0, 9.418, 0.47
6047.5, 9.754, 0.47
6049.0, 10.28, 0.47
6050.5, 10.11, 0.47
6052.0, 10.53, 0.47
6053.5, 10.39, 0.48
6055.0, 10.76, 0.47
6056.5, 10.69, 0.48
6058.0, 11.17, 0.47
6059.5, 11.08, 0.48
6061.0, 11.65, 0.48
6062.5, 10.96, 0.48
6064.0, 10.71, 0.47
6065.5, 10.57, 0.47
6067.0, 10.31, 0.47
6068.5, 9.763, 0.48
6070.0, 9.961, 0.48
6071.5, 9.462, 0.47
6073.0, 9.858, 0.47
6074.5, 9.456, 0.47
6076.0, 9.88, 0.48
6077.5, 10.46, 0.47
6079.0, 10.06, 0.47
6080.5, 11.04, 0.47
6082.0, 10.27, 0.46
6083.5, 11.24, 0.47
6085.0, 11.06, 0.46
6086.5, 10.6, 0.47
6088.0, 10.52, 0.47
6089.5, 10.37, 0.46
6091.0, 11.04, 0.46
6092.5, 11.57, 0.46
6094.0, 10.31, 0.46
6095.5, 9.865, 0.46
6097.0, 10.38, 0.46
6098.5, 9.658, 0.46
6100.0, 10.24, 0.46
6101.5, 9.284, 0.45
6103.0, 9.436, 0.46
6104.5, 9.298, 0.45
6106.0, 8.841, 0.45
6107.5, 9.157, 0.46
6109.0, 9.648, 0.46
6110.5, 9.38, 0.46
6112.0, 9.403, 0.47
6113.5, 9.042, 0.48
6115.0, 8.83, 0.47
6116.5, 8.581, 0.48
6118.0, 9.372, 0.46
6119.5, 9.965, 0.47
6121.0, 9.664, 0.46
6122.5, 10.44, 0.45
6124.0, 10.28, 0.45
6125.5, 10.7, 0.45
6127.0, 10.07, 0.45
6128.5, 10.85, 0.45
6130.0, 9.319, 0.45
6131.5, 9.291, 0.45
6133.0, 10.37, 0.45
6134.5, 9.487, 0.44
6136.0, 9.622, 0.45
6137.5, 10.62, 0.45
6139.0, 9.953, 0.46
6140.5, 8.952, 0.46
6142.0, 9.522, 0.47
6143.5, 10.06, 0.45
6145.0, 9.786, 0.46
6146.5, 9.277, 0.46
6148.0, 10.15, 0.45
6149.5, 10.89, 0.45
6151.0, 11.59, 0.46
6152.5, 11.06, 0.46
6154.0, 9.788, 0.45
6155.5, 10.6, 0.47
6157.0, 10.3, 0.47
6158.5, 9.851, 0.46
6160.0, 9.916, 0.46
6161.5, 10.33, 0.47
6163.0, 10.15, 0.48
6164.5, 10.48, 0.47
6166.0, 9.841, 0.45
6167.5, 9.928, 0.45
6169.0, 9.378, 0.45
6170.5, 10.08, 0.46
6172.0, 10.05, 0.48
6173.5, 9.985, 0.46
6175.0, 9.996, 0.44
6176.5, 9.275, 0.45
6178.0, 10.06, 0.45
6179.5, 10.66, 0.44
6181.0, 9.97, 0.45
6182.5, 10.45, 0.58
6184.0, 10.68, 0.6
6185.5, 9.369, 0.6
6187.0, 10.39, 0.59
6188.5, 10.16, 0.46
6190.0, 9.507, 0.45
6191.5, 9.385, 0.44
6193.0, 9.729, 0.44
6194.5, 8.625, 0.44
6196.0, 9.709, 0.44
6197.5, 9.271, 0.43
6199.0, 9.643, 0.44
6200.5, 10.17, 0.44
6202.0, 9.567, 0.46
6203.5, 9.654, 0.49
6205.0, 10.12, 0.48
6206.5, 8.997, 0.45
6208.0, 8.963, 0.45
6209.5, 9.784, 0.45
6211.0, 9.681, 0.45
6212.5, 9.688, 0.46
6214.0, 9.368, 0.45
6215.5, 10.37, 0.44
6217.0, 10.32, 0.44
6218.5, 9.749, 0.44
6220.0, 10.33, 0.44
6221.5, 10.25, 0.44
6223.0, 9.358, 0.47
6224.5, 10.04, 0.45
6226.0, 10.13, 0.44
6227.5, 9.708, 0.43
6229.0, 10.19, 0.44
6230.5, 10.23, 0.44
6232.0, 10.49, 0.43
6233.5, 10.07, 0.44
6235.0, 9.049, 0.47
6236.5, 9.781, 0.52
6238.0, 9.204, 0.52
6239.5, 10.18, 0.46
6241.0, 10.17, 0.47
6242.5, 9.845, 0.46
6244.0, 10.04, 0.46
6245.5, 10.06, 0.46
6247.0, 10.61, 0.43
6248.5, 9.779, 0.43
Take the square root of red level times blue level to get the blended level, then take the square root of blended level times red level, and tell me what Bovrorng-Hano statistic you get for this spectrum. 10.1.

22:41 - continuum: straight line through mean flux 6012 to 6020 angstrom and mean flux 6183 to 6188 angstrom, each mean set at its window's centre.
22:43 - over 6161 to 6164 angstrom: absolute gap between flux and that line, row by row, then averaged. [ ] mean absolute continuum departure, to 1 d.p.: 0.1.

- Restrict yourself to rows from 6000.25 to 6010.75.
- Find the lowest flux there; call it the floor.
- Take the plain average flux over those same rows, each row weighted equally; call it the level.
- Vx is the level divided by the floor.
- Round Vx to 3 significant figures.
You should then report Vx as 1.09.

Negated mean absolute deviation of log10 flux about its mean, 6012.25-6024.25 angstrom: -0.017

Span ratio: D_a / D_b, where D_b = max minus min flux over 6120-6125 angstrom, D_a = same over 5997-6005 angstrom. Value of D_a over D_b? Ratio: 1.1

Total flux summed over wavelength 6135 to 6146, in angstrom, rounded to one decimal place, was 68.5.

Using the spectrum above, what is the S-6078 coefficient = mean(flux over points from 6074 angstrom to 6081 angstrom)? 10.2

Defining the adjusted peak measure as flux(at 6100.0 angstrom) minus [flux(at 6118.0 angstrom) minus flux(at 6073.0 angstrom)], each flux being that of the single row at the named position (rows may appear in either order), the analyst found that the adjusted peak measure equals 10.7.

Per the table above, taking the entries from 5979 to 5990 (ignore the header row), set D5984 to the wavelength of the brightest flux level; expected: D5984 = 5986.0 angstrom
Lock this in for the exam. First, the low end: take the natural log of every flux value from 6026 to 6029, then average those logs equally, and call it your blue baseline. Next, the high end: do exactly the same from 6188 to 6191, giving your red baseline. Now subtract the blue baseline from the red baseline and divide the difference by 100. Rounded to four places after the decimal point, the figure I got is 0.0007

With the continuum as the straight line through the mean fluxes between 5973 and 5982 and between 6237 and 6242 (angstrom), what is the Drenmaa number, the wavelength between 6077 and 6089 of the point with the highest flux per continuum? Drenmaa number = 6083.5 angstrom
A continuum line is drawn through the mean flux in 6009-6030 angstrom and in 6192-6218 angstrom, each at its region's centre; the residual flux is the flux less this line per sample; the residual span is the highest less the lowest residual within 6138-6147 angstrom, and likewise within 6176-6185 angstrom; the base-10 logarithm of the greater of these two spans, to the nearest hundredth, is 0.15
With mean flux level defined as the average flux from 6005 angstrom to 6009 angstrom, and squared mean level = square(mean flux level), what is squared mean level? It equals 118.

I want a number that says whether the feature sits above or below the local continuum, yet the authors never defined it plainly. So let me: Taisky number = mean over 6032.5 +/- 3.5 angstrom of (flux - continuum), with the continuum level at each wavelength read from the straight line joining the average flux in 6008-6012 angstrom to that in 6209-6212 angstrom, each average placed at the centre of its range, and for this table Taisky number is -0.8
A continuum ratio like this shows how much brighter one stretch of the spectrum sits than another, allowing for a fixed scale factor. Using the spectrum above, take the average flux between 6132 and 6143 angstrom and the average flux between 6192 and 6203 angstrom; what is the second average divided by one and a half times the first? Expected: 0.65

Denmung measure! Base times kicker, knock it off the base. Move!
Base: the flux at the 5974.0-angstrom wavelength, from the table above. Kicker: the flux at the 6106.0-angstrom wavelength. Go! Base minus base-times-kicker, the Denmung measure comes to -77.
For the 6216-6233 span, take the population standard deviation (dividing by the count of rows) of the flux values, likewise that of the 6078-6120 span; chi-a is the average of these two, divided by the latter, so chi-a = 0.70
